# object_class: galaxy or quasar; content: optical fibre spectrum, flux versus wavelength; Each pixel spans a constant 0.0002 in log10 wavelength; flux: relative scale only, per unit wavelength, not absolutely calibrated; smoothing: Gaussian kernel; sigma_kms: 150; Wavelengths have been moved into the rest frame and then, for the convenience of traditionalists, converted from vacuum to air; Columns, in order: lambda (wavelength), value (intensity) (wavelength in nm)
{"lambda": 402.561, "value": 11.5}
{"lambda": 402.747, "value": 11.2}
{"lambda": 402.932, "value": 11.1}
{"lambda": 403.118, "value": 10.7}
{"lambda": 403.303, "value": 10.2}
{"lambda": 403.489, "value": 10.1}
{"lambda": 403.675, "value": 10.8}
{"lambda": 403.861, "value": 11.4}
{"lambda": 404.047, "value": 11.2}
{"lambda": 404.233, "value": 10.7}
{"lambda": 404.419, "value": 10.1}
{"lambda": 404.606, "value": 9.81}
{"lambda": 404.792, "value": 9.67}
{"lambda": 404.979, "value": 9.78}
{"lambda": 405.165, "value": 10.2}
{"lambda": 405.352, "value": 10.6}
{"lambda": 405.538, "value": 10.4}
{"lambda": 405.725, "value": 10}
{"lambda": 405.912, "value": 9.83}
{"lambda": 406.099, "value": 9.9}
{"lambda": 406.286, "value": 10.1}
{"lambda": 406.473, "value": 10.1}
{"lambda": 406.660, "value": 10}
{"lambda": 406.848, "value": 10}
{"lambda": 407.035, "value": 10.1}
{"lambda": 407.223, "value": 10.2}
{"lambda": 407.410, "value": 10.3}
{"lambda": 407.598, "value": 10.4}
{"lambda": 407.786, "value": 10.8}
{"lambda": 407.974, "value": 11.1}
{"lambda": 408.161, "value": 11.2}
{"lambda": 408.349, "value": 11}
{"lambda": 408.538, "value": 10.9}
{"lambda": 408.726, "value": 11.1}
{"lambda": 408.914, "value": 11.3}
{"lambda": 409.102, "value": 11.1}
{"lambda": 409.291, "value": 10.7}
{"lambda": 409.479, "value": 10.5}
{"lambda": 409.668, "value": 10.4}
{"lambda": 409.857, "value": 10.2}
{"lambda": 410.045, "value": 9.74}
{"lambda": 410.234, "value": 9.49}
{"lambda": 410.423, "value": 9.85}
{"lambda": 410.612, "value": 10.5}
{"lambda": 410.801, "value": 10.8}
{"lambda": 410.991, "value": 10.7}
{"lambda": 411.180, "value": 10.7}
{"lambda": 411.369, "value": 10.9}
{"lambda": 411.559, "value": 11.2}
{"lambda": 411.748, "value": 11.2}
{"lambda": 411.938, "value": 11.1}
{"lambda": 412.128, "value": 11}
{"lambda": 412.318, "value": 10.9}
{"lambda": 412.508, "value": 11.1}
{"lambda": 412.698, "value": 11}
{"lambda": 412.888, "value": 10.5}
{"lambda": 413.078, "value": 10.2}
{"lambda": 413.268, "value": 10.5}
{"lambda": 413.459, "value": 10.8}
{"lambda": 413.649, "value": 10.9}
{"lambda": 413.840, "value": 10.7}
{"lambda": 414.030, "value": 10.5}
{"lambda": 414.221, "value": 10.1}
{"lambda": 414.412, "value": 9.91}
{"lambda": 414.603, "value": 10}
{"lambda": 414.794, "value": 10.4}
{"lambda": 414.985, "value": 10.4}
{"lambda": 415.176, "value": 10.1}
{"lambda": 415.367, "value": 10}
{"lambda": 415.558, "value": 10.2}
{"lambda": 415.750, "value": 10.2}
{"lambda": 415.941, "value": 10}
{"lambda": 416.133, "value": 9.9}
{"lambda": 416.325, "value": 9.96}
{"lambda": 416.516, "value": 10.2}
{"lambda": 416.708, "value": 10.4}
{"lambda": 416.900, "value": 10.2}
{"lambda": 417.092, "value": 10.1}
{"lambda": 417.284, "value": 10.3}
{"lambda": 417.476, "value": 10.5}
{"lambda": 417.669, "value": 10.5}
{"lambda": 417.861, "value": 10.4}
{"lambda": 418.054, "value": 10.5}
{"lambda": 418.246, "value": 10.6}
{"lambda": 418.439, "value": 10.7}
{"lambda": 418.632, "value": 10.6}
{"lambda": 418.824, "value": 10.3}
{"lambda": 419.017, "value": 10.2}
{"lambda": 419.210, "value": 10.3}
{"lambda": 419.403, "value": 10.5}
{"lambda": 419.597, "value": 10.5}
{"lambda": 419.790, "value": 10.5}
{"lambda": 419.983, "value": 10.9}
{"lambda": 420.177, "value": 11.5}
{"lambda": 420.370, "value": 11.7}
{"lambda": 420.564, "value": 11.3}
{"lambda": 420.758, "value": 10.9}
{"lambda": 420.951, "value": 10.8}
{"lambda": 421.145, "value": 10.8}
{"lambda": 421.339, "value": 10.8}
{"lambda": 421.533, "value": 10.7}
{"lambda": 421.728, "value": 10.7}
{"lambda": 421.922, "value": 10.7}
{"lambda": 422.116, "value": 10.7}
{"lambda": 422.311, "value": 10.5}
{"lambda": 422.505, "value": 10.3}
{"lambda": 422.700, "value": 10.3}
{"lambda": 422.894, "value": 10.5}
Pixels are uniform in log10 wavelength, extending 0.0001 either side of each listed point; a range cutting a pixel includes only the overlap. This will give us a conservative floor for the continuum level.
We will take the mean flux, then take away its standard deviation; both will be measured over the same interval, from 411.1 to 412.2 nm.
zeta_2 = 10.8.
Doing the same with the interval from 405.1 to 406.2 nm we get 9.9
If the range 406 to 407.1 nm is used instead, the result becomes 10.0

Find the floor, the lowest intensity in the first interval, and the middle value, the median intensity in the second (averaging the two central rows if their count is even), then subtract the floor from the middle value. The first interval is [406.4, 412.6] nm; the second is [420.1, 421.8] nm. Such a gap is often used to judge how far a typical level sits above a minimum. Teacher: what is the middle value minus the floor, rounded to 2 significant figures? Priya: 1.3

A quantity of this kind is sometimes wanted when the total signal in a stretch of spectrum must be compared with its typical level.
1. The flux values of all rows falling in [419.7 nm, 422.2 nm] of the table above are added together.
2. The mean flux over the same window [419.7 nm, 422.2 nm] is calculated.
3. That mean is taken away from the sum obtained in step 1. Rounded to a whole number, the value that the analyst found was 131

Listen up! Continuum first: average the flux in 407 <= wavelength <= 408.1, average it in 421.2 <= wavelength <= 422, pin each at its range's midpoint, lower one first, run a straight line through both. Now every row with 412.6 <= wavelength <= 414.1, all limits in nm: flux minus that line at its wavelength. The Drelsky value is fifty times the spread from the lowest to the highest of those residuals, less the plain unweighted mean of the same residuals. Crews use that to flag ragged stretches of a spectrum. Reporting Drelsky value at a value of 40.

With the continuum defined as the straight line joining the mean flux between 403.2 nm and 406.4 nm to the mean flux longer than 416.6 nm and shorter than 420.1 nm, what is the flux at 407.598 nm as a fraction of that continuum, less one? 0.008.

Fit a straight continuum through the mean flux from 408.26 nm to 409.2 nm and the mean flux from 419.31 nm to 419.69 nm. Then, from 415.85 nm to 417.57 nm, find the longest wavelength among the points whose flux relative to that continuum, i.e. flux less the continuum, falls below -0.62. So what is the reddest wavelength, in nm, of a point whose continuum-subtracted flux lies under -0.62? 416.325 nm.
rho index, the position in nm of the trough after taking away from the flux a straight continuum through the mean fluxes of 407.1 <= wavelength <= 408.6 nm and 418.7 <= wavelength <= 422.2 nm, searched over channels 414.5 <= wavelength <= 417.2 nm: 416.133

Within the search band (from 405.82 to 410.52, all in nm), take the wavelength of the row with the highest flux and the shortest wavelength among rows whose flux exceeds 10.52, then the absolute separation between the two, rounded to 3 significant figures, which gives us 1.13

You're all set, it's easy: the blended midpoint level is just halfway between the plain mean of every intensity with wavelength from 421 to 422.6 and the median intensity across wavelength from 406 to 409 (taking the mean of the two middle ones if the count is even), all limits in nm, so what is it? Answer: 10.5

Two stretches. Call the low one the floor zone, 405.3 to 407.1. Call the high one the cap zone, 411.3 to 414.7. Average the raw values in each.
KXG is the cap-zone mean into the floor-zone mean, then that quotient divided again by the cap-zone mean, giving 0.088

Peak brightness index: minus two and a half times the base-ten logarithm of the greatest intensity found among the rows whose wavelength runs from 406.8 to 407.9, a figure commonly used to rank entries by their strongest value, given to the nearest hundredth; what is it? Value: -2.58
